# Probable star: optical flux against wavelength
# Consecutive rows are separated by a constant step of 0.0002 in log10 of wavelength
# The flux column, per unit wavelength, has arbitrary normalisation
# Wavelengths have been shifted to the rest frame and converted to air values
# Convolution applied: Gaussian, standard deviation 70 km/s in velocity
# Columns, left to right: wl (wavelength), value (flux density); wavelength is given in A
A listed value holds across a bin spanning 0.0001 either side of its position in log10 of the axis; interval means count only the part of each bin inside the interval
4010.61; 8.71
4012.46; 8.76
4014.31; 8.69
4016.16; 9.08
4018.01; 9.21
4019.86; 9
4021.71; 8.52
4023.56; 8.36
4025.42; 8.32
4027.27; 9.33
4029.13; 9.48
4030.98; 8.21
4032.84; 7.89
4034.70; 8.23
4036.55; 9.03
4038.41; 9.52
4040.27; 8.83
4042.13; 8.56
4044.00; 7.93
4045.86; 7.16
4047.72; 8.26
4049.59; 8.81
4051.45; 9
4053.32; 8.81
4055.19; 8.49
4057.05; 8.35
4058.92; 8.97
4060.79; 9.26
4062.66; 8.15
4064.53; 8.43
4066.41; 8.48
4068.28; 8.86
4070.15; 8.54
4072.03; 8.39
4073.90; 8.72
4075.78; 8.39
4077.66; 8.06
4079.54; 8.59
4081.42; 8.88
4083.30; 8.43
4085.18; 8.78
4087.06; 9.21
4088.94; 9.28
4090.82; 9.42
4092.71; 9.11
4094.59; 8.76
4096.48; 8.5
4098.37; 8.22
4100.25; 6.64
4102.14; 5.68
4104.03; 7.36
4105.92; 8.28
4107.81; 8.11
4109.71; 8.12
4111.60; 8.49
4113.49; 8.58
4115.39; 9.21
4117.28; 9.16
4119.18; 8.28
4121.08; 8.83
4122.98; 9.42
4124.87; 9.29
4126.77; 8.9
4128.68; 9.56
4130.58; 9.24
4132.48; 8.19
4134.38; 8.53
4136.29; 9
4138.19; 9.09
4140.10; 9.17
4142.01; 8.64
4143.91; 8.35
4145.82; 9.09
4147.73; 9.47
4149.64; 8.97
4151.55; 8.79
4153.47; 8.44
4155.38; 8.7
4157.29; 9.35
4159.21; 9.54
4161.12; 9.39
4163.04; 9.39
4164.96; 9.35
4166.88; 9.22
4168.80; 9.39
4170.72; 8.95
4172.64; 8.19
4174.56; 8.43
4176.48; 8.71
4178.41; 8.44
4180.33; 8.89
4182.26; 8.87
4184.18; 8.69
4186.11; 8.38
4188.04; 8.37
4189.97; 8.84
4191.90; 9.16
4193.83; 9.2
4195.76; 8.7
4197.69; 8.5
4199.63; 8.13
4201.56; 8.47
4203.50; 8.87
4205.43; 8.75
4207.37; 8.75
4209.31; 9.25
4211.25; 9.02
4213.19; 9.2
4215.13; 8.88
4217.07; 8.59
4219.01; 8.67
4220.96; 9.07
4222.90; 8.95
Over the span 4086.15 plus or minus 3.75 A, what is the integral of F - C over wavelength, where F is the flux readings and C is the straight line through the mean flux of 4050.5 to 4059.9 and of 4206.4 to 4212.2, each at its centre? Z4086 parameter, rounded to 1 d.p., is 1.1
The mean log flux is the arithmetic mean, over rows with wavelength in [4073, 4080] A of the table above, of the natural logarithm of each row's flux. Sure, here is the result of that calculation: 2.13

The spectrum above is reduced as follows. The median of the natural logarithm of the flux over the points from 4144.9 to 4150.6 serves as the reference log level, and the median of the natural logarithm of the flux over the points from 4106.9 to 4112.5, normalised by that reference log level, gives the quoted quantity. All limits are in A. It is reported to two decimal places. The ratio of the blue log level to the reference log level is 0.95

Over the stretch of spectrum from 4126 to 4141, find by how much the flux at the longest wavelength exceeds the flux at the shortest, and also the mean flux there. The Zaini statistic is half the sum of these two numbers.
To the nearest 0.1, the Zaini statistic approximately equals 4.6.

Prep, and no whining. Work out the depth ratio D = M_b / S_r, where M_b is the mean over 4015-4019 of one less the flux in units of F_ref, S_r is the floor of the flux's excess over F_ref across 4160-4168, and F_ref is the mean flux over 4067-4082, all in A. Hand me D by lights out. -0.1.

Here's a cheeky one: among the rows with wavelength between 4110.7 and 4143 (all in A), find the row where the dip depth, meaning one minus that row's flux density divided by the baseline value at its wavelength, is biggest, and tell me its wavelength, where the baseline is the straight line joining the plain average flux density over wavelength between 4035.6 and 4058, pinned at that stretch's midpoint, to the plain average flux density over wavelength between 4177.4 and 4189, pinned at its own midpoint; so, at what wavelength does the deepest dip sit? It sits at 4132.48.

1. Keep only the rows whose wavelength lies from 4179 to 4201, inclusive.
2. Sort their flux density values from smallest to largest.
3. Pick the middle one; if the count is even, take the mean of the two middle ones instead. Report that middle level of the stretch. 8.7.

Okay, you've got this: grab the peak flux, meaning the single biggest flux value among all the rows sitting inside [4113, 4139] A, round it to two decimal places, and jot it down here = 9.56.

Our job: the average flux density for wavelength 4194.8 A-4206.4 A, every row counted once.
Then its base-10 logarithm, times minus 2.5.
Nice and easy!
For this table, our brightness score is -2.33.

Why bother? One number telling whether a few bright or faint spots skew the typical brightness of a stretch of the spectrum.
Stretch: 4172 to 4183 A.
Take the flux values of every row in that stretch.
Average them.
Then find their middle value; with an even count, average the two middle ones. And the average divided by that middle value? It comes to 1.00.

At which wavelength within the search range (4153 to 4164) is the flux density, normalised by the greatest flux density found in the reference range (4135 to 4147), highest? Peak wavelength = 4159.21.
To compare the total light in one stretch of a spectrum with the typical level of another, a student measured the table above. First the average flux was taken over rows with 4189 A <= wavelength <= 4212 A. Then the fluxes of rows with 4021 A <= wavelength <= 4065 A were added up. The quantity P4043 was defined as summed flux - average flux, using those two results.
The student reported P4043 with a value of 197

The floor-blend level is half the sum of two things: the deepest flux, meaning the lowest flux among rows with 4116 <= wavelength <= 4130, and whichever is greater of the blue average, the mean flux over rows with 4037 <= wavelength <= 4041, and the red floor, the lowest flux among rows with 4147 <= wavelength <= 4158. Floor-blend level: 8.7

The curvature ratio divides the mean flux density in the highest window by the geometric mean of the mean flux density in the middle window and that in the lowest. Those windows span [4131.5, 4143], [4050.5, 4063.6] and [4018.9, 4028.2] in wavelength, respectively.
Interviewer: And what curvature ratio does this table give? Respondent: 1.01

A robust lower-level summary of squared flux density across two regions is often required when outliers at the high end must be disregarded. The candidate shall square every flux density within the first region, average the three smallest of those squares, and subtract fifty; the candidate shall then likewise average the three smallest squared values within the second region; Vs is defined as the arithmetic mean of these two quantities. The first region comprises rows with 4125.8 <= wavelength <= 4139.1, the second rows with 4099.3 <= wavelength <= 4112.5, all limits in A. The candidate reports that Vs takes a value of 33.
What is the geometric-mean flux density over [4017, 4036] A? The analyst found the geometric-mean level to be 8.64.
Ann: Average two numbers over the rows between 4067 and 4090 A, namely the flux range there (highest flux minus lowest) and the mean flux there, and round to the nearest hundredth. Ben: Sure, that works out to 4.95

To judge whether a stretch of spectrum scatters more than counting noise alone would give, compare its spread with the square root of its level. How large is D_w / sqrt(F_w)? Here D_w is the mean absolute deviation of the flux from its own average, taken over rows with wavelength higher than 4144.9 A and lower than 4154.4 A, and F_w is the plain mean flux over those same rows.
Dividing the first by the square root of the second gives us 0.09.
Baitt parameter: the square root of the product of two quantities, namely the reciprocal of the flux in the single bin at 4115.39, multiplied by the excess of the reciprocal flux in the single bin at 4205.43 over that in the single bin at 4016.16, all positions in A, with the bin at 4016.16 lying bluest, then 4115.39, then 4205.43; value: 0.021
